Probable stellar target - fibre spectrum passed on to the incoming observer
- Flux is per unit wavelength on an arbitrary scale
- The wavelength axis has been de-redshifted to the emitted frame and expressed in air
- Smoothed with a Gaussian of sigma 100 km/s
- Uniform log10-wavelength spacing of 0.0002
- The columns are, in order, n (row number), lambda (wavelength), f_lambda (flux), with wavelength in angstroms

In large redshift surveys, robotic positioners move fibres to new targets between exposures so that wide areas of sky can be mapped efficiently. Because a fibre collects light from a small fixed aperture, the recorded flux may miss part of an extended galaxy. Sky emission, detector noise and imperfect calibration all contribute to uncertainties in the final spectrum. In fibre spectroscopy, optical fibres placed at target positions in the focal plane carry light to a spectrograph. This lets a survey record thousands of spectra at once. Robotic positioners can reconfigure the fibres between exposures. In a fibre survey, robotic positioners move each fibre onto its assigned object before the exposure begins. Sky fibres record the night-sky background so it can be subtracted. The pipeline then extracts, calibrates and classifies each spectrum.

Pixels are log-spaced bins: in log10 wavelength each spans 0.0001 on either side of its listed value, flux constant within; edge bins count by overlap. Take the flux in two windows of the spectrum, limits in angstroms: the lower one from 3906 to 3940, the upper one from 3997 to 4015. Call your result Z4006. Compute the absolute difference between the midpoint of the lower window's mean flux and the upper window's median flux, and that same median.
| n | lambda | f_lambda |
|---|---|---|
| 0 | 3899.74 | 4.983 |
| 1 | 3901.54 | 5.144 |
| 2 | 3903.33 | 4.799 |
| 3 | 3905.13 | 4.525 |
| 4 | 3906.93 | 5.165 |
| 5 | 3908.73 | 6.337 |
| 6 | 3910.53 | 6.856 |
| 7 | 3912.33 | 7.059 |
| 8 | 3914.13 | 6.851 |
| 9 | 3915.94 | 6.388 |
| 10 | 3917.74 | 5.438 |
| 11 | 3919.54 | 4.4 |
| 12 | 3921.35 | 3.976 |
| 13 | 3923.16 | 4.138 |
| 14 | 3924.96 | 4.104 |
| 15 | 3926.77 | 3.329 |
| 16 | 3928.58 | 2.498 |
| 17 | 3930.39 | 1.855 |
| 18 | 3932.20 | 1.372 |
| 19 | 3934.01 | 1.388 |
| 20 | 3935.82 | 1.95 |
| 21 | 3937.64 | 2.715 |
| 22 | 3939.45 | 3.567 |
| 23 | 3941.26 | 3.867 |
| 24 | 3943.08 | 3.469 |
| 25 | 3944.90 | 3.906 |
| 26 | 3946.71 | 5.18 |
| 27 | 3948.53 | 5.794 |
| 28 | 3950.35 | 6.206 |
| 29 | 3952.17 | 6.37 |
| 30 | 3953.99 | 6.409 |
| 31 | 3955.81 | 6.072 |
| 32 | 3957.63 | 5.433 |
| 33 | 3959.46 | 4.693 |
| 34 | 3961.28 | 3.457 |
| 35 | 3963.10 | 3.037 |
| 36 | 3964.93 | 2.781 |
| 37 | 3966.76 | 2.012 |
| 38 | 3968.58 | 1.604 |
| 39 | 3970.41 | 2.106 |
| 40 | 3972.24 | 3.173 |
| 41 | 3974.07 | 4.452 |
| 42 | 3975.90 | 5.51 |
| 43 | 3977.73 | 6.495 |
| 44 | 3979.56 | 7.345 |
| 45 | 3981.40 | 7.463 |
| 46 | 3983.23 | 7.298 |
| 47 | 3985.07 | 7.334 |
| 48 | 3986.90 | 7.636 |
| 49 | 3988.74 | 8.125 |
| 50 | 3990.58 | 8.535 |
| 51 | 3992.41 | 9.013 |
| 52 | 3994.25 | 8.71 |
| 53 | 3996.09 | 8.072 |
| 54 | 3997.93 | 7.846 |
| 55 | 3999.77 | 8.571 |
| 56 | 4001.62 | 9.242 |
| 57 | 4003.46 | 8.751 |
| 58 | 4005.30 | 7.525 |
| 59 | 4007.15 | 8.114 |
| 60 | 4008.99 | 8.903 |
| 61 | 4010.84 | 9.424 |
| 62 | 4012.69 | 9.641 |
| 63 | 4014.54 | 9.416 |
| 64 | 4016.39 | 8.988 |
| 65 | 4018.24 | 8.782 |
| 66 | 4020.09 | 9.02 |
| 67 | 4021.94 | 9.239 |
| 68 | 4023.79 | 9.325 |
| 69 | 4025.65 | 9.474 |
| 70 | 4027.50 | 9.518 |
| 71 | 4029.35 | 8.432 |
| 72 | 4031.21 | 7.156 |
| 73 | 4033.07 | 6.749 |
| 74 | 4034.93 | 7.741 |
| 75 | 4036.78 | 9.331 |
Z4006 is 2.32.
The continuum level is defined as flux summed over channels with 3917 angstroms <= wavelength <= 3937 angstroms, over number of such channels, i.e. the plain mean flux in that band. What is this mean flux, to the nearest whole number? 3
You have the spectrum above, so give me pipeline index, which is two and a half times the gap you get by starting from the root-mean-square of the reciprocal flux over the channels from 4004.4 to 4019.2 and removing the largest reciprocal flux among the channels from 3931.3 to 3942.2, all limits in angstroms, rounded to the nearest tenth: -1.5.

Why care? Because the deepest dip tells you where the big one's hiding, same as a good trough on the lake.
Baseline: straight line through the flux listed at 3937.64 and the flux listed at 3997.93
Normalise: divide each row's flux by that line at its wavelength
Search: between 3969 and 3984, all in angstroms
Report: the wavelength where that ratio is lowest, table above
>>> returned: 3970.41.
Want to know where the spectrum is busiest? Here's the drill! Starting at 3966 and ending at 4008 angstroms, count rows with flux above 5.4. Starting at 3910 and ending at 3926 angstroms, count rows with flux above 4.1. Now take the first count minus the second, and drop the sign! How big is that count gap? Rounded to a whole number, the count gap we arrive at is 10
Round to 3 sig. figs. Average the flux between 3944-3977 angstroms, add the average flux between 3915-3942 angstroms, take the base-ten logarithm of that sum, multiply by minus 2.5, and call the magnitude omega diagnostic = -2.22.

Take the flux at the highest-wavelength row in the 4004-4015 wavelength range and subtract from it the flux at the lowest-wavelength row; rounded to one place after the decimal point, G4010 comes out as 1.9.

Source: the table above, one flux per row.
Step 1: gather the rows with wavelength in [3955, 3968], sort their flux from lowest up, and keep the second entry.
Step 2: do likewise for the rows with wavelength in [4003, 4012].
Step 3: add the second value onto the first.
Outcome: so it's 11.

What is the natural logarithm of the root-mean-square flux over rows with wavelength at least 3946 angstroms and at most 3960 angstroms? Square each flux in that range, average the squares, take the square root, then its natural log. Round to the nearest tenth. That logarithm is 1.8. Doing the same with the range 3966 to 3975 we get 1.1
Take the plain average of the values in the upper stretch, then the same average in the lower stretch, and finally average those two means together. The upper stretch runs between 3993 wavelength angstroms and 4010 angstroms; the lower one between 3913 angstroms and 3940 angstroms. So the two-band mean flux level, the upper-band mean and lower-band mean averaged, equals 6.0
